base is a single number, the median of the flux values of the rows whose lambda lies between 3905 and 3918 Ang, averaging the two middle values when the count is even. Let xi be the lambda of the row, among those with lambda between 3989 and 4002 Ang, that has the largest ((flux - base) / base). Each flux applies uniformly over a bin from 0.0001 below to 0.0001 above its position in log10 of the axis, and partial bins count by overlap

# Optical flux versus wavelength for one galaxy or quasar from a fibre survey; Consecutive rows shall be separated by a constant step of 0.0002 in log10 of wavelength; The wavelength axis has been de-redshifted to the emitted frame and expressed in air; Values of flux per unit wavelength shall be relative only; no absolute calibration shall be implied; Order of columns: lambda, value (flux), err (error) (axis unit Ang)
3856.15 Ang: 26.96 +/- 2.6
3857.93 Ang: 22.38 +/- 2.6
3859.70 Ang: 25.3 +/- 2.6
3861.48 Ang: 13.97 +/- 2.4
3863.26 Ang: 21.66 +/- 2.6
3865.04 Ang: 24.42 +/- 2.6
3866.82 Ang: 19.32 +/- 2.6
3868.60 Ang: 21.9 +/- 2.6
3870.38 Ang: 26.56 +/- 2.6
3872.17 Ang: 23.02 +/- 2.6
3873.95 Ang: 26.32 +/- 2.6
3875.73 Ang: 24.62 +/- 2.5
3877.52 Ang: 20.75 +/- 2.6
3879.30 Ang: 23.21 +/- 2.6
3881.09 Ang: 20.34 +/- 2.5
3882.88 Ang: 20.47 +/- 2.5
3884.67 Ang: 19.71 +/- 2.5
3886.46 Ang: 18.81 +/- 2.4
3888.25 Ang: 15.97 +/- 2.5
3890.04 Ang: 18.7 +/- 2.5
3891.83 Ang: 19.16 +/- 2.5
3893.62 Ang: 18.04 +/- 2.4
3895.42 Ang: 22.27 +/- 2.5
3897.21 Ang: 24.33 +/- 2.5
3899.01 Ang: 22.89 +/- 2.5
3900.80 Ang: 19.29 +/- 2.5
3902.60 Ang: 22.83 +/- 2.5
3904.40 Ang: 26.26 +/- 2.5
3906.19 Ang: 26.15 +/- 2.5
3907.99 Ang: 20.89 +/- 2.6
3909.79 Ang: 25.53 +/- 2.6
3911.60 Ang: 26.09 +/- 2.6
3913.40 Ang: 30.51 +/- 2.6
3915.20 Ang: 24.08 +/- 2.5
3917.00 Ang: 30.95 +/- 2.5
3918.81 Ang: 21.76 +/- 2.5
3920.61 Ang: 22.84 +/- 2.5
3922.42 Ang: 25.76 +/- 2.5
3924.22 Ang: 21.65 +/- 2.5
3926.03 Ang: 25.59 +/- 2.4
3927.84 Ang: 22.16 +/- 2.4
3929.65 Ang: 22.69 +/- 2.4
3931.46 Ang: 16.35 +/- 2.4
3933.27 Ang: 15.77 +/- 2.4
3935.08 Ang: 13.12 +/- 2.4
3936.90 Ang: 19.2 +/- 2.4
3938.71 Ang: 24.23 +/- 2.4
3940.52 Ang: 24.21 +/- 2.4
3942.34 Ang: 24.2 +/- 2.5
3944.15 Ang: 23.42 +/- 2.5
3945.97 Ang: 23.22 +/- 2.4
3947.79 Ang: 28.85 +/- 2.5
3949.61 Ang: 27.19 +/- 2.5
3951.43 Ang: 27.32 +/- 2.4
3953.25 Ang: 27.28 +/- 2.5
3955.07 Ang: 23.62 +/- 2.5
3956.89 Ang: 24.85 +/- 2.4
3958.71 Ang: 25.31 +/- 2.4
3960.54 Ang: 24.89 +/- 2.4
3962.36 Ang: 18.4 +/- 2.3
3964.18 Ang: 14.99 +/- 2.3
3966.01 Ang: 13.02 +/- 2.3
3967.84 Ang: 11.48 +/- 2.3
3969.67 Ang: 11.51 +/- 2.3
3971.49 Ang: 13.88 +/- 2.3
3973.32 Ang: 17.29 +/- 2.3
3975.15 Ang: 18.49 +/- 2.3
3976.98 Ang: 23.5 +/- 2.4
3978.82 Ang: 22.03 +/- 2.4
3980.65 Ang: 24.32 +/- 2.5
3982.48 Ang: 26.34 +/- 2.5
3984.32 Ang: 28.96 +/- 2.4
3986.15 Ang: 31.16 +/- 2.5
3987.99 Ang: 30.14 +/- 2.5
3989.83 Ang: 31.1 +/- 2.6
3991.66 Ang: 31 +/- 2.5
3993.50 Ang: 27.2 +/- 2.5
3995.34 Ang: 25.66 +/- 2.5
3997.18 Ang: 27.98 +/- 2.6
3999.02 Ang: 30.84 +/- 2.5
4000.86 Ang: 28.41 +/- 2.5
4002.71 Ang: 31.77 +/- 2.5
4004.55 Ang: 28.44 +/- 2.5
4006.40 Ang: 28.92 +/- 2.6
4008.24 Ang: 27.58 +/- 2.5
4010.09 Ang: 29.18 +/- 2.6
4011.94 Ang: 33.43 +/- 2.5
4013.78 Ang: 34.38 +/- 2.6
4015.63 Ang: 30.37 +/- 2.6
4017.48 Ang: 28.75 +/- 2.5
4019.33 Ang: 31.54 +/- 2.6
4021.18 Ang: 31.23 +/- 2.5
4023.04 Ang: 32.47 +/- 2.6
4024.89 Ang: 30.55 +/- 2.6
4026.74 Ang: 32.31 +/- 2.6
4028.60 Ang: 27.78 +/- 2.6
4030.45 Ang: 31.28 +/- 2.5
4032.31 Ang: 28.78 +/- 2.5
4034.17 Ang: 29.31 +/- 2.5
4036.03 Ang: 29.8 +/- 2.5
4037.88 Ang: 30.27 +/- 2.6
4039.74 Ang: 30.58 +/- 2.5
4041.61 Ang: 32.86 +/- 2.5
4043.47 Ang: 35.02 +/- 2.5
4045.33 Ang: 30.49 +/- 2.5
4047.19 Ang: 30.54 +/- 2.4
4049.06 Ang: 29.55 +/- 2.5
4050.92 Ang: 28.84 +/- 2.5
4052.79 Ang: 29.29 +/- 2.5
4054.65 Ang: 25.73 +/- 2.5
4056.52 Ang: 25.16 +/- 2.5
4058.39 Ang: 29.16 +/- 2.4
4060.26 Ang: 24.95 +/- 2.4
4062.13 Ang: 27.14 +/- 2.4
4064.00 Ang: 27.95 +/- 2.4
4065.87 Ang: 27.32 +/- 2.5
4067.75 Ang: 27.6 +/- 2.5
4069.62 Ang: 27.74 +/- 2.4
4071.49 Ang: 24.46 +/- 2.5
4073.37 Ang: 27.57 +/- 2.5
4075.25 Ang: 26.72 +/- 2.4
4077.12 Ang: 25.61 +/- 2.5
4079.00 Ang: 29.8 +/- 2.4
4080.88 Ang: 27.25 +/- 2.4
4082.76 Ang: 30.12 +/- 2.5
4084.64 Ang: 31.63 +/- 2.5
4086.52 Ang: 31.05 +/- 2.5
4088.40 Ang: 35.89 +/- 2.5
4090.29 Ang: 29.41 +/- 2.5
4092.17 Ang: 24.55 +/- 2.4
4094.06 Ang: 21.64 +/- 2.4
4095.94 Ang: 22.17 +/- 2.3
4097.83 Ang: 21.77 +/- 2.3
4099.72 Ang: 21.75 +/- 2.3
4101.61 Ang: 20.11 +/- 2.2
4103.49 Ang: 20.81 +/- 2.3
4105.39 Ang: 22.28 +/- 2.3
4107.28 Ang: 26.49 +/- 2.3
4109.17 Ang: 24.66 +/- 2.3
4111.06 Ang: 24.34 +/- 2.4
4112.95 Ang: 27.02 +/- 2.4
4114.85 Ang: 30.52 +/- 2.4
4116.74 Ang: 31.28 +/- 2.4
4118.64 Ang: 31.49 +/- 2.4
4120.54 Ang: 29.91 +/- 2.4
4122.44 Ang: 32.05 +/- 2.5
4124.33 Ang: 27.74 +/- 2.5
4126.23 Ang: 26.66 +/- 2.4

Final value 3989.83 Ang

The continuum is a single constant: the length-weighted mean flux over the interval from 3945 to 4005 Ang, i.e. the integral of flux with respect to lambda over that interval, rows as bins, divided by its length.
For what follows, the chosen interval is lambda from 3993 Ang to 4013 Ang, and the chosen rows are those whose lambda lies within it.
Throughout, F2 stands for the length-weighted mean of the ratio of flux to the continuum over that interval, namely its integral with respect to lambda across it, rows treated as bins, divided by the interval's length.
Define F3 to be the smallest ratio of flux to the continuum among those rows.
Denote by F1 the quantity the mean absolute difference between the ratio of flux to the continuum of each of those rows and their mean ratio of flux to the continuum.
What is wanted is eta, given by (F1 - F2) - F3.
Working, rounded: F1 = 0.068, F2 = 1.2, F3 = 1.06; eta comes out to -2.2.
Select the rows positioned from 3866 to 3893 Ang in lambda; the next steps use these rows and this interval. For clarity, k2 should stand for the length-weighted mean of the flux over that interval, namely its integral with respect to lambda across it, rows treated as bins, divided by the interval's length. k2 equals 21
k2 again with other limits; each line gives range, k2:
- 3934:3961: 24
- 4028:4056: 30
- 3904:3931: 25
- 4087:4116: 25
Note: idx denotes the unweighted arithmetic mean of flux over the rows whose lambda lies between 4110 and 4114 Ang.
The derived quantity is 26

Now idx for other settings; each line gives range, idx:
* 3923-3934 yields 21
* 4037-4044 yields 32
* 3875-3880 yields 23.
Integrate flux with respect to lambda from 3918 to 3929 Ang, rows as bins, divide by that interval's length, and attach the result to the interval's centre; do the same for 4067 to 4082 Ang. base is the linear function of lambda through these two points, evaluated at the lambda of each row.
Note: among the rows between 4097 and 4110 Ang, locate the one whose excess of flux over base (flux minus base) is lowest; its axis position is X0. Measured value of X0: 4101.61 Ang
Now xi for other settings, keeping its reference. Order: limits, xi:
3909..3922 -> 3917.00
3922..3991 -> 3986.15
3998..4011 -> 4002.71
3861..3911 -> 3870.38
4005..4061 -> 4043.47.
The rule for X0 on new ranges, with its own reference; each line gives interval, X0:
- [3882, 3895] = 3888.25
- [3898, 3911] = 3900.80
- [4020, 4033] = 4028.60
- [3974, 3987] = 3975.15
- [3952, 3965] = 3964.18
